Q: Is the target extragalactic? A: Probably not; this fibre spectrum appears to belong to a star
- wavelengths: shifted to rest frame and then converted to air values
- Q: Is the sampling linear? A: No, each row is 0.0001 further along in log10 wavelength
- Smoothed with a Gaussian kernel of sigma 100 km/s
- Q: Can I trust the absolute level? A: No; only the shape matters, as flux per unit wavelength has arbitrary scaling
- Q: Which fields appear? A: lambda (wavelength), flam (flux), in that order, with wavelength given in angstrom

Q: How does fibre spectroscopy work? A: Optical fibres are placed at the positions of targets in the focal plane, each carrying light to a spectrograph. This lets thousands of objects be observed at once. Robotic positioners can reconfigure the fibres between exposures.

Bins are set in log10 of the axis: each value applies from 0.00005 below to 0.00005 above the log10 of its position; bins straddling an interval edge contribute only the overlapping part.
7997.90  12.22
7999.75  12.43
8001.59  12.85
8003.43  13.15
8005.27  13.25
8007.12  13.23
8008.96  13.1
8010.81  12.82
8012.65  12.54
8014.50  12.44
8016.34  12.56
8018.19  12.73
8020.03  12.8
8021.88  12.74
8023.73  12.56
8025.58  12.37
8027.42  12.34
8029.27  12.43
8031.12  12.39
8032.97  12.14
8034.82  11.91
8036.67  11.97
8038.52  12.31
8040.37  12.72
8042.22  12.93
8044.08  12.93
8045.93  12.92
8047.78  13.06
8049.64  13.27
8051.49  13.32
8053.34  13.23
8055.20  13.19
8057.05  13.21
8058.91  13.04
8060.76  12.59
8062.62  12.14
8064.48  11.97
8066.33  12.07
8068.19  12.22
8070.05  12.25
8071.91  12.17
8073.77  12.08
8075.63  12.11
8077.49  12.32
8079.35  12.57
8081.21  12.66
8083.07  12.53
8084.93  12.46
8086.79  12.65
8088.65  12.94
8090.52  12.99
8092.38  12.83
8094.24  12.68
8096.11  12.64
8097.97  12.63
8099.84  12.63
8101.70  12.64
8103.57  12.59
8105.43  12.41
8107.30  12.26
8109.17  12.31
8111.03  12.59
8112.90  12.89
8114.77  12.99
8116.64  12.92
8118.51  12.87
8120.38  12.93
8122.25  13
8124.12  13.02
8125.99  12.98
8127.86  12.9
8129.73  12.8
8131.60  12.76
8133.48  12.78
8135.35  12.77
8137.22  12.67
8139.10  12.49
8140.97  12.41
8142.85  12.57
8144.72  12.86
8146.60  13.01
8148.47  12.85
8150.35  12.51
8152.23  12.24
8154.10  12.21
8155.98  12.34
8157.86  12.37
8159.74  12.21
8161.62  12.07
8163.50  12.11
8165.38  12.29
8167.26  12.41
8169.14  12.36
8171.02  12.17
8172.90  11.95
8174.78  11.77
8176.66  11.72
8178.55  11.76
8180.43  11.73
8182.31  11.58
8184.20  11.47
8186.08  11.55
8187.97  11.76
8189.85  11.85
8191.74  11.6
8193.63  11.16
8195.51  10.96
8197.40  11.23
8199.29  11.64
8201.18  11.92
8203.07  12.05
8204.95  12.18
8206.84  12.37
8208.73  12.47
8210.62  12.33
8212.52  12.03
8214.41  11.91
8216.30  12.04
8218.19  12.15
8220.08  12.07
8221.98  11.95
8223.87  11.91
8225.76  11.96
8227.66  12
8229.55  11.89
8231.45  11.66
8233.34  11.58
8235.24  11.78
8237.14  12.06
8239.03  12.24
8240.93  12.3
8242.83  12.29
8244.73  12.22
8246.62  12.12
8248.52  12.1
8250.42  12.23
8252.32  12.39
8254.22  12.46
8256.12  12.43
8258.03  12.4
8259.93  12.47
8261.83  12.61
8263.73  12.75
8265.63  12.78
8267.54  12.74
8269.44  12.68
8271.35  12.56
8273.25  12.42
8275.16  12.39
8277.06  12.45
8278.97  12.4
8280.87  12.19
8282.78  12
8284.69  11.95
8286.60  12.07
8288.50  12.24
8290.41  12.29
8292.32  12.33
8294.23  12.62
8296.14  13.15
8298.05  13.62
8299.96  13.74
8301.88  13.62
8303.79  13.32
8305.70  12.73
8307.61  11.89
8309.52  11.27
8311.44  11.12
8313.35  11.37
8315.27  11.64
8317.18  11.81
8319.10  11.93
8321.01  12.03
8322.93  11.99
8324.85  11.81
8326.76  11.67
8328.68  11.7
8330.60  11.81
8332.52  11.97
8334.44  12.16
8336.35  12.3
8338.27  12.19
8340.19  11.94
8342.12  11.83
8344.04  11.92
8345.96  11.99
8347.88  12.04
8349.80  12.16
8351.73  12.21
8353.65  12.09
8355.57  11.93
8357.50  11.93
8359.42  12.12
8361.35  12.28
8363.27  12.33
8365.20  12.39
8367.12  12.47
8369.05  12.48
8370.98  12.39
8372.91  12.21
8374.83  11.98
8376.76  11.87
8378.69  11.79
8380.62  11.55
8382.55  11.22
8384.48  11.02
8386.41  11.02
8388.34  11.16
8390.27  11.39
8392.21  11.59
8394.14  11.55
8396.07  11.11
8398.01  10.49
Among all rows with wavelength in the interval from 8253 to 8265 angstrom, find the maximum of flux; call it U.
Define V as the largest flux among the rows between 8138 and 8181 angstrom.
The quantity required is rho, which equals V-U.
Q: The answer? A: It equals 0.3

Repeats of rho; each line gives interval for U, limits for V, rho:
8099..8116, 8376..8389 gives -1.1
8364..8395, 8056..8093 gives 0.7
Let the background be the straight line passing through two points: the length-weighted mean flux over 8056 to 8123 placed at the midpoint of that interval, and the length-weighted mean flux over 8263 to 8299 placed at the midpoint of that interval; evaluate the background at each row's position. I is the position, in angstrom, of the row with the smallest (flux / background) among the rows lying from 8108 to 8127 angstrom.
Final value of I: 8109.17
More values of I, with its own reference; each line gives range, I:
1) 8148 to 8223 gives 8195.51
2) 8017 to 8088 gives 8034.82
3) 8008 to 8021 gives 8014.50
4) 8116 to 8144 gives 8140.97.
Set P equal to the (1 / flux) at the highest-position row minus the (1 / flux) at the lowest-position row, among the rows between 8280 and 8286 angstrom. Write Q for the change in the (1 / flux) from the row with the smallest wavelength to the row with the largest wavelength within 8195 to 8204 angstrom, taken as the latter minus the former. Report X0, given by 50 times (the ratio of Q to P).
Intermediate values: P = 0.0016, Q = -0.008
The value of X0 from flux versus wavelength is -250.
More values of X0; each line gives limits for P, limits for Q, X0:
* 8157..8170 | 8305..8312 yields 8695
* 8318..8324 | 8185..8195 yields -361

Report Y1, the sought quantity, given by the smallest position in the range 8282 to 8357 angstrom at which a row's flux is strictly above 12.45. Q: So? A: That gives 8294.23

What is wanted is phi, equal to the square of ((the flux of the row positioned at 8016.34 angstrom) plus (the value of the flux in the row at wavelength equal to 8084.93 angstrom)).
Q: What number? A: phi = 626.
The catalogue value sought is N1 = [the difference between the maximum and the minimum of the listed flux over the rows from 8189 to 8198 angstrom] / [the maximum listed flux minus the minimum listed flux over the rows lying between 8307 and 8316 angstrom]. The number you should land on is 1.2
